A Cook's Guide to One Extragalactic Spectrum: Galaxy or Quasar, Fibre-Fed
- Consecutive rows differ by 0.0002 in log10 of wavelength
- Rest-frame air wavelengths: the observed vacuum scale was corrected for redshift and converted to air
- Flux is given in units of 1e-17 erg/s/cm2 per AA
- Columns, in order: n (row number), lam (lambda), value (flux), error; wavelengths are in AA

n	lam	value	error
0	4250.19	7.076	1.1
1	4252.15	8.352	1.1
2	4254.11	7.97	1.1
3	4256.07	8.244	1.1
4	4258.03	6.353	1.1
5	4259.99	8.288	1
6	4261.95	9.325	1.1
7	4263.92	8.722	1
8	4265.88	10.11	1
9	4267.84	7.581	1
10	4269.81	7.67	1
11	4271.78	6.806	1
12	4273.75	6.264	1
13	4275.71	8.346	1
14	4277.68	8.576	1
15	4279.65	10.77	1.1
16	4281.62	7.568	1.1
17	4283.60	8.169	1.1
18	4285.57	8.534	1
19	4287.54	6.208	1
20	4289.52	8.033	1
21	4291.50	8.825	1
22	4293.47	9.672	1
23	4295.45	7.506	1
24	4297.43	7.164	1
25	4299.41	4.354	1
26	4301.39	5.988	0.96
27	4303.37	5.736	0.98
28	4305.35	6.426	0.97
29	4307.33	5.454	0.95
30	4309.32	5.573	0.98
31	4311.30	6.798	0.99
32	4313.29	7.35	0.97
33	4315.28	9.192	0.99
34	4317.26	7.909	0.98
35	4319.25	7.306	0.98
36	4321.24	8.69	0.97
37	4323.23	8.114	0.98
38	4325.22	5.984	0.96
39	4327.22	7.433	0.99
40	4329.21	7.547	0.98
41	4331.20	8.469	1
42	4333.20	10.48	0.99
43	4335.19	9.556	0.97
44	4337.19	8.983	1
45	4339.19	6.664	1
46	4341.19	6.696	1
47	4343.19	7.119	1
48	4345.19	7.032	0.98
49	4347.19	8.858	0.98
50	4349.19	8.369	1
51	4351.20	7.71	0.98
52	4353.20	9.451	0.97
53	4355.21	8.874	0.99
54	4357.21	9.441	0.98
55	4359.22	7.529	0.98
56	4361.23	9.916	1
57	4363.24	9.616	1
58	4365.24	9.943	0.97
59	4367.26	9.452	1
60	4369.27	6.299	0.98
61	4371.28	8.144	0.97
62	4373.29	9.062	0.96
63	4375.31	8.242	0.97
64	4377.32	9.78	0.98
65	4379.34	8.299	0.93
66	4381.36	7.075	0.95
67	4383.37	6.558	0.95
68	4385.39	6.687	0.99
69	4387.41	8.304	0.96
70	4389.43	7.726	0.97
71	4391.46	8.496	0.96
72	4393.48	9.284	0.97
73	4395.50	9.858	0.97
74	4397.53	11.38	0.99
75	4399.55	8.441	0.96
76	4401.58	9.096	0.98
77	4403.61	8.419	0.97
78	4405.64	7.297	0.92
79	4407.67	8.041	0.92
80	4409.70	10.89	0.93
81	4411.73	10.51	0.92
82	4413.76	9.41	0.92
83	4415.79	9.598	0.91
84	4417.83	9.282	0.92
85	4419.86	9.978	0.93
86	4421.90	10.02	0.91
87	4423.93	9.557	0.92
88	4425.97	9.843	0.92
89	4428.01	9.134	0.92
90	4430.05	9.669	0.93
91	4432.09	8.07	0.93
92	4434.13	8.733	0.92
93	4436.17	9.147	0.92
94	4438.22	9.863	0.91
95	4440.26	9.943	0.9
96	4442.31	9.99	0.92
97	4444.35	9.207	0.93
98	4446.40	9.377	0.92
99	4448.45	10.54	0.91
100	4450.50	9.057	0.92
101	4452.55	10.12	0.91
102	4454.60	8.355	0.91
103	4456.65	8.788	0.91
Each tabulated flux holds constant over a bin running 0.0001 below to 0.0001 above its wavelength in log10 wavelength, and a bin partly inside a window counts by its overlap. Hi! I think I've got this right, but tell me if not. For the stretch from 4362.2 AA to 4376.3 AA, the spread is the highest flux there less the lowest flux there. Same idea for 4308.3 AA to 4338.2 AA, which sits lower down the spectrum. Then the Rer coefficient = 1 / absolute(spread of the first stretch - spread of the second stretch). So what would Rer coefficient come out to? 0.8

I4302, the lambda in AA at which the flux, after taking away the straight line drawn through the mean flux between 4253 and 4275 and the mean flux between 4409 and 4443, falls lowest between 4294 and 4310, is 4299.41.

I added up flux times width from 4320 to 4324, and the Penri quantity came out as 33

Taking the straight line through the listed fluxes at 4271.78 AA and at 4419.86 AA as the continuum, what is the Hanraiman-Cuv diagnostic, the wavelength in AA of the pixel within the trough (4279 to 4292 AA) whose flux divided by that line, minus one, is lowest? 4287.54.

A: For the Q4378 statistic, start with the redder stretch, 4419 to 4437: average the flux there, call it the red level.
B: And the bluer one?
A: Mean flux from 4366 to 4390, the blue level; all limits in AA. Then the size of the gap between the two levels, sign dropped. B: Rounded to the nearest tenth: 1.4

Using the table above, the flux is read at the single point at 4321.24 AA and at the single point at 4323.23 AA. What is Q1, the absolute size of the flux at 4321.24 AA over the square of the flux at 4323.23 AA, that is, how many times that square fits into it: 0.13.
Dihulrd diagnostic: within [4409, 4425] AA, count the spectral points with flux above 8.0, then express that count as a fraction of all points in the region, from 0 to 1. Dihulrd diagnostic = 1.00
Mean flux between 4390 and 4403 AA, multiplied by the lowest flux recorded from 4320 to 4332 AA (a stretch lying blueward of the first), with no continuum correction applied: 56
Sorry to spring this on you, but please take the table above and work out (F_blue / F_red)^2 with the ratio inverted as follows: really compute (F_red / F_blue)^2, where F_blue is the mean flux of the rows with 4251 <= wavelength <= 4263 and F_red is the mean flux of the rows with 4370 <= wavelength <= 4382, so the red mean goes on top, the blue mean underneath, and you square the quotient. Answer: 1.09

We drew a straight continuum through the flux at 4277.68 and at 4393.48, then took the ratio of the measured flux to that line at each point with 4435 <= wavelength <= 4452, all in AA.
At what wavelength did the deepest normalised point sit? 4450.50 AA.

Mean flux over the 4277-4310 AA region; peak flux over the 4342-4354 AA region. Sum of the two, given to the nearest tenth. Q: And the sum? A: 16.8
